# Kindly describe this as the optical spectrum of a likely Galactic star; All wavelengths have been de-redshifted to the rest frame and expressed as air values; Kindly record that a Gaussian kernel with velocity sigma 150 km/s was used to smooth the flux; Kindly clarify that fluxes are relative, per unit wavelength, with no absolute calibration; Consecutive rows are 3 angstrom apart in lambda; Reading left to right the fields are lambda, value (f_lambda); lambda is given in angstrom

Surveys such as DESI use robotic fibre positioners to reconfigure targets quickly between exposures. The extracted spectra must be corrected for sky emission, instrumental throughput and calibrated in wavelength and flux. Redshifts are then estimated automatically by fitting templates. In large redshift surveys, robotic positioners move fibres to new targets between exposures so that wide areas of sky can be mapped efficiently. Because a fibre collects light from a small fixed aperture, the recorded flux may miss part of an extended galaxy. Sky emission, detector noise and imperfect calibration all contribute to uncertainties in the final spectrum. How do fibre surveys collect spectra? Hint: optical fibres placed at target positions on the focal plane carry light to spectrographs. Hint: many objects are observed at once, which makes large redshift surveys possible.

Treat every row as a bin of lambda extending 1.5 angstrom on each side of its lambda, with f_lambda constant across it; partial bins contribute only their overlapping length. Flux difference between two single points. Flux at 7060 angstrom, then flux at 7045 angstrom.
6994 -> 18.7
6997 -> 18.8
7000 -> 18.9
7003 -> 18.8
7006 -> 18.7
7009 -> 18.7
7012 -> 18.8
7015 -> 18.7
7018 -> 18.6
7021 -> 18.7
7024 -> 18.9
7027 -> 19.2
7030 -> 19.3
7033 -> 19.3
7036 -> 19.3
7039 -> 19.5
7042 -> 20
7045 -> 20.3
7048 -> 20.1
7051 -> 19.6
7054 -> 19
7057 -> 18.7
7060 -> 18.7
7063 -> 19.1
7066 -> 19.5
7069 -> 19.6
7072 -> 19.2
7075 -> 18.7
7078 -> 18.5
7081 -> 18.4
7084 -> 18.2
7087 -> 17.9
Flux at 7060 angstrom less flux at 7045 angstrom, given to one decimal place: -1.6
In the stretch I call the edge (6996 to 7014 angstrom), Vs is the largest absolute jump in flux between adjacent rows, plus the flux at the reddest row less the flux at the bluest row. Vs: 0.10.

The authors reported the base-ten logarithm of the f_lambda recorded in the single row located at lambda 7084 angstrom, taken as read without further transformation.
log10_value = 1.260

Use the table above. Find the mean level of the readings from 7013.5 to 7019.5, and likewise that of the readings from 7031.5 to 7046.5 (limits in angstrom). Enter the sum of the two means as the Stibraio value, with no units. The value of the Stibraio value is 38.3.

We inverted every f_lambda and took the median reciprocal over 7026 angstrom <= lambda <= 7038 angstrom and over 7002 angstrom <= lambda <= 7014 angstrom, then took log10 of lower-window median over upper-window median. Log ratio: 0.013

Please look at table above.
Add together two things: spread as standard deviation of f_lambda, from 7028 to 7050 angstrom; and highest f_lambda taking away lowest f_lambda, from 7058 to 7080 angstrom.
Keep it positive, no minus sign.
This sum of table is 1.5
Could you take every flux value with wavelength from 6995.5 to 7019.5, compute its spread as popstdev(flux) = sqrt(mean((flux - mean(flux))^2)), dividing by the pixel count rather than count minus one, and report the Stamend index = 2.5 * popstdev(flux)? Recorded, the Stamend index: 0.22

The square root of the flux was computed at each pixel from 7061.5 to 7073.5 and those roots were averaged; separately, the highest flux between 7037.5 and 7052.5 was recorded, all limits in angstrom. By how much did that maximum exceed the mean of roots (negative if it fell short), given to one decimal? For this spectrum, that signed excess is 15.9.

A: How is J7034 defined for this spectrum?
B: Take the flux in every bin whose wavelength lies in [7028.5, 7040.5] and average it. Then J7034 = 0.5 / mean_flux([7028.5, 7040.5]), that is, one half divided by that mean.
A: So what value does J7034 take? 0.0258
